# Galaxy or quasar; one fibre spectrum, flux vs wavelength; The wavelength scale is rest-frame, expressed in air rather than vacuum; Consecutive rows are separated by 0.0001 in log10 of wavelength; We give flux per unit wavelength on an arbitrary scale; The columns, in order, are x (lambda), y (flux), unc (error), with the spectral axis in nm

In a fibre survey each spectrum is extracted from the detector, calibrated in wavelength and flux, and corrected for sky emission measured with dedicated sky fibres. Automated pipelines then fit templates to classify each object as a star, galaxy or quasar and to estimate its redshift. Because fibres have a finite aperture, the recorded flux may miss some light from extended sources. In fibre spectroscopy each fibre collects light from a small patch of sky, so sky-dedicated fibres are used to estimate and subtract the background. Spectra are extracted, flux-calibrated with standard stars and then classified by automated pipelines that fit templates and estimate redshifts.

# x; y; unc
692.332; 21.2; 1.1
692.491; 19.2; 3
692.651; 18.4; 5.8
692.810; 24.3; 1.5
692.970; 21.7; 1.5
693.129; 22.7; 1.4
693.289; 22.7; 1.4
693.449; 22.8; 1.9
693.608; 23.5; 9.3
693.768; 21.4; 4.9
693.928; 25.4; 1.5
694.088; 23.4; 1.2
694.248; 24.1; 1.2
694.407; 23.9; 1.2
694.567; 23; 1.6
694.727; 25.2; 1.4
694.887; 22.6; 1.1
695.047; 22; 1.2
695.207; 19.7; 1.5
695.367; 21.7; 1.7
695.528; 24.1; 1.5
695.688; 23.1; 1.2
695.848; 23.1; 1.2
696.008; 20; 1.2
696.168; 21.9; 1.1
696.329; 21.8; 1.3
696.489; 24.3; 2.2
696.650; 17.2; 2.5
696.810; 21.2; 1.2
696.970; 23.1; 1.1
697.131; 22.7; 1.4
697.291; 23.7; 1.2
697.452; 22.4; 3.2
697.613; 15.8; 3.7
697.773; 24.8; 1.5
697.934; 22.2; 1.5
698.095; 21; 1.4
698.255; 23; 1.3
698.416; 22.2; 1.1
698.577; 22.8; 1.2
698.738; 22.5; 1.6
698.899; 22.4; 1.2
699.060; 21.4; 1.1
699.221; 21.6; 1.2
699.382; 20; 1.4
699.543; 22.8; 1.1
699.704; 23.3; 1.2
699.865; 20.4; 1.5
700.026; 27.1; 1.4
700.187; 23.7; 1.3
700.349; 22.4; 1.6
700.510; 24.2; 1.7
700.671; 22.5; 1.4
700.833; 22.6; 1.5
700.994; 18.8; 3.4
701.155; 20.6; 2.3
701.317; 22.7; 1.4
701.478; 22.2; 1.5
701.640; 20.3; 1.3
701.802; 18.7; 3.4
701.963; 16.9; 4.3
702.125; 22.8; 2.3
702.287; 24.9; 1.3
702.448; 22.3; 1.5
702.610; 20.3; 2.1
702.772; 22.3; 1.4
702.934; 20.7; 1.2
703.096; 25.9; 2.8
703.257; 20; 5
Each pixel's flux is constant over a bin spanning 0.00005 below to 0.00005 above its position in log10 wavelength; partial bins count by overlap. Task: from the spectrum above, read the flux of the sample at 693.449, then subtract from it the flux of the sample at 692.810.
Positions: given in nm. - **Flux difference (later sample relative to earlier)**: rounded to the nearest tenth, -1.5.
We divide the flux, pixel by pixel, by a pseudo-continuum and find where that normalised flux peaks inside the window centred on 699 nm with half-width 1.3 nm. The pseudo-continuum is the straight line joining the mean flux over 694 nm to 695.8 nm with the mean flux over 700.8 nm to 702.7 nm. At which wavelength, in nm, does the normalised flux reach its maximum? 700.026 nm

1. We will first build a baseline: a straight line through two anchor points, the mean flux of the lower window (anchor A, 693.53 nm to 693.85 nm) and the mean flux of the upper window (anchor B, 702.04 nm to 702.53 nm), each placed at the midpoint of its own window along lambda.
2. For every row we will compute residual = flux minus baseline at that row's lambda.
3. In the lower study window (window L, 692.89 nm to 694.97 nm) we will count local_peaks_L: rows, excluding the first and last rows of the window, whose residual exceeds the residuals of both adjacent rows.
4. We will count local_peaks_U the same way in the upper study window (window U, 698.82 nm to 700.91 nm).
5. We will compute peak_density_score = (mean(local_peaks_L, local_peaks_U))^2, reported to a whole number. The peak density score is 20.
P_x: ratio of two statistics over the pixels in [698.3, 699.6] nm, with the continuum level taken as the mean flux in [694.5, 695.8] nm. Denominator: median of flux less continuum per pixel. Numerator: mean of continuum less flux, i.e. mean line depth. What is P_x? -1.9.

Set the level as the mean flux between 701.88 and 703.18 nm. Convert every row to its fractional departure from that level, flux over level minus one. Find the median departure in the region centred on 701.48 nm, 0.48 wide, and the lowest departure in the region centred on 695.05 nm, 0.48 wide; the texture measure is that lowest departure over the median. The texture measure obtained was -12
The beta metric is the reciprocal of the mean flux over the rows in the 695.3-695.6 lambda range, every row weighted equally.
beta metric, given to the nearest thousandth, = 0.044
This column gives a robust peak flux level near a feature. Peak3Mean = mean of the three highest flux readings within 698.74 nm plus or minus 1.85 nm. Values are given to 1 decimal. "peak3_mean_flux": 25.4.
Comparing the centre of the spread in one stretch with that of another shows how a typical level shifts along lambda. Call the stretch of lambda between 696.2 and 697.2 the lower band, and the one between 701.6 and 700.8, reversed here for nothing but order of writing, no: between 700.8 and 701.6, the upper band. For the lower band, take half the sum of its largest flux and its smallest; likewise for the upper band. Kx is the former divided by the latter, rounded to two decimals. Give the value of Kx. 1.00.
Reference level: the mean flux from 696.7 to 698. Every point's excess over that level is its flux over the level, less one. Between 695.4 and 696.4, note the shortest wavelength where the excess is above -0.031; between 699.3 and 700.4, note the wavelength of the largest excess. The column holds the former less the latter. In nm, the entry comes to -4.50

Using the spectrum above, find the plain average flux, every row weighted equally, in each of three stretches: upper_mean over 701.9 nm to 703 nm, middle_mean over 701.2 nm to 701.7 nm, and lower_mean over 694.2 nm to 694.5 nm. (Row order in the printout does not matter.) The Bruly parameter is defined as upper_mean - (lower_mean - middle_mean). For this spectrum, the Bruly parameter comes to 19.2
